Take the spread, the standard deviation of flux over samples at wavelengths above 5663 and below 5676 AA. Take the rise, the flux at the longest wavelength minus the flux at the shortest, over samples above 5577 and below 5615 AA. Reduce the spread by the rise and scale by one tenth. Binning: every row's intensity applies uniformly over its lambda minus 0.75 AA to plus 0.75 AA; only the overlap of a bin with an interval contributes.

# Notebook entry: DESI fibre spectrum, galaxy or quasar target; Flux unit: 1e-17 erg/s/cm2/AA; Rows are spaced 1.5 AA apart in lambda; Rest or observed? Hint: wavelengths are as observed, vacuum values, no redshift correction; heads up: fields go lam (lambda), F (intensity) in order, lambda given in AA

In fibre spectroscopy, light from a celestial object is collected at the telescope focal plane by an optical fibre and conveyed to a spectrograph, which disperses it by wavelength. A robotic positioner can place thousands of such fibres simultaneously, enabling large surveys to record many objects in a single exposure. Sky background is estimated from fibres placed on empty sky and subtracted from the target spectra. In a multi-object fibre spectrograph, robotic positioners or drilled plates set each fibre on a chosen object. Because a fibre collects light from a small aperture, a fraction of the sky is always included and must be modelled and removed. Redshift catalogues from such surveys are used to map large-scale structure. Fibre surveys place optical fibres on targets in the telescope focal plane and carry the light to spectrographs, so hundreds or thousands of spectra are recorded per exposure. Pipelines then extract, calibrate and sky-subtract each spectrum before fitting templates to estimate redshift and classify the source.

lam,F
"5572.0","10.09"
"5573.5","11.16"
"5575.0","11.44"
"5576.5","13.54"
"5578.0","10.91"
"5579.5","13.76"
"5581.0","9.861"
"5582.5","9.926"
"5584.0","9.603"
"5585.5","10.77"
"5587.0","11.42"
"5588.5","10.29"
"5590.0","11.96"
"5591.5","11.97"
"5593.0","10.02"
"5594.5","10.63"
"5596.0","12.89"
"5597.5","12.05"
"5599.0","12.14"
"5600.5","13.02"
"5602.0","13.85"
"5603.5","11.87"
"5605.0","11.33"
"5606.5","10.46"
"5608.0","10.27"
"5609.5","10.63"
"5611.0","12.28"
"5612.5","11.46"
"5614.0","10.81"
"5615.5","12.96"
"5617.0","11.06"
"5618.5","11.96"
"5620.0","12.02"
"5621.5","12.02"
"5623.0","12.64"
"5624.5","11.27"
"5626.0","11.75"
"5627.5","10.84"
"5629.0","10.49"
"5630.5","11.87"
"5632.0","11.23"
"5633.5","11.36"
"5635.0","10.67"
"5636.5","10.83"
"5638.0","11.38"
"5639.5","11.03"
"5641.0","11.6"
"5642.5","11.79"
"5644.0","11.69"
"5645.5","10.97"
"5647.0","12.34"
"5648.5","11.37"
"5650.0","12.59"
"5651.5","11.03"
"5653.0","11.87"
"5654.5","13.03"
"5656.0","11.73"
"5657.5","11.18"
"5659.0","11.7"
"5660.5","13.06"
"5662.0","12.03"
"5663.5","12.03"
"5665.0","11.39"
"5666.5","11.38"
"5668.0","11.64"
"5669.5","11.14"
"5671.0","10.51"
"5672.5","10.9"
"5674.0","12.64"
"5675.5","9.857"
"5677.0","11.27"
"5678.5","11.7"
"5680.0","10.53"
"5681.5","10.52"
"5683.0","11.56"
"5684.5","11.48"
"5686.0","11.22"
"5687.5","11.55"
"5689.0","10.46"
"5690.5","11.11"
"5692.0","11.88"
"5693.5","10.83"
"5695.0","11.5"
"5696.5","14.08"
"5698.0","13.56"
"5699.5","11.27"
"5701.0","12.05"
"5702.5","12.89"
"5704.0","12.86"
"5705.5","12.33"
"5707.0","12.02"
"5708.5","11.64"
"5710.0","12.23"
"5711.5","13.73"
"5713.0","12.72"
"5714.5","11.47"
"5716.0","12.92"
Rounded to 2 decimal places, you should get 0.09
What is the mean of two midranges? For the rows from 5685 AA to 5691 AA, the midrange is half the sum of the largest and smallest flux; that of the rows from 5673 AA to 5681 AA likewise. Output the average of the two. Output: 11.1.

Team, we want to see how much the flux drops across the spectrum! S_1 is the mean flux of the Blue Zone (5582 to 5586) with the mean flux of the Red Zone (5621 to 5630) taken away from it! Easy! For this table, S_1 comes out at -1.4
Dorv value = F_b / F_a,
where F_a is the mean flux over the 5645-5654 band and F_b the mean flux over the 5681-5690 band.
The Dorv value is 0.95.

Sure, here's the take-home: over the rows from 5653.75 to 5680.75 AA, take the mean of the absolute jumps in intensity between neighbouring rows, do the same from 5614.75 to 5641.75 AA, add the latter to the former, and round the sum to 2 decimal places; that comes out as 1.52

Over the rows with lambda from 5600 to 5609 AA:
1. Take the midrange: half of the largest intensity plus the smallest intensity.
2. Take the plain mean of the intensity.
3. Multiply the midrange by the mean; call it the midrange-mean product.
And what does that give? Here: 142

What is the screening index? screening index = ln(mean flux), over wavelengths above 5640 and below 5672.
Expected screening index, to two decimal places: 2.46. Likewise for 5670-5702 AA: 2.44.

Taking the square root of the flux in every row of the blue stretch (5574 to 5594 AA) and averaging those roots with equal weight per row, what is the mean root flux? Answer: 3.34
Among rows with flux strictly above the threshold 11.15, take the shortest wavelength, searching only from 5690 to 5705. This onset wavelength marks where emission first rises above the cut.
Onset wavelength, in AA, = 5692.0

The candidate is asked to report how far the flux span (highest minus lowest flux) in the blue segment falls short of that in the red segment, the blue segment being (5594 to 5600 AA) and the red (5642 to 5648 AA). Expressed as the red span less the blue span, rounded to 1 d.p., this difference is -0.9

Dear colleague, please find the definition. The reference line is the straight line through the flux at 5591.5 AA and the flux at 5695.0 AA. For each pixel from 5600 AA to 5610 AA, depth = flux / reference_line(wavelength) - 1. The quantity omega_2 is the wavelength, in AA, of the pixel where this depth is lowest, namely 5608.0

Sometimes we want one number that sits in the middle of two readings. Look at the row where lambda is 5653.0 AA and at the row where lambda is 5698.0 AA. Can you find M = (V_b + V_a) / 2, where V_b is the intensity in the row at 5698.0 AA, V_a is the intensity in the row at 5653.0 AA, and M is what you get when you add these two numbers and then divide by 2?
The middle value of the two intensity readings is 12.7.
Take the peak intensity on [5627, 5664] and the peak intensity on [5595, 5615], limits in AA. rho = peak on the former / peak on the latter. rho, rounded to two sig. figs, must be 0.94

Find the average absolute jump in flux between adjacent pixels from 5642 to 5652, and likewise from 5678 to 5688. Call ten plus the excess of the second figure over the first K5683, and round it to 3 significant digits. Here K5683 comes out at 9.49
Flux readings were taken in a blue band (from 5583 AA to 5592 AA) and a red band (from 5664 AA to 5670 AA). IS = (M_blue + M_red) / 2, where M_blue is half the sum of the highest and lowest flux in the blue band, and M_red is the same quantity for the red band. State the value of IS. 11.1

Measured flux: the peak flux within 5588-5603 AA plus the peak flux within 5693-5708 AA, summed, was 27.9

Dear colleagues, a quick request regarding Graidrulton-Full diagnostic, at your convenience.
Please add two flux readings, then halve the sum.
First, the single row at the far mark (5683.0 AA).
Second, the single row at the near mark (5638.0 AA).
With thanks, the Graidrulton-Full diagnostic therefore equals 11.5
